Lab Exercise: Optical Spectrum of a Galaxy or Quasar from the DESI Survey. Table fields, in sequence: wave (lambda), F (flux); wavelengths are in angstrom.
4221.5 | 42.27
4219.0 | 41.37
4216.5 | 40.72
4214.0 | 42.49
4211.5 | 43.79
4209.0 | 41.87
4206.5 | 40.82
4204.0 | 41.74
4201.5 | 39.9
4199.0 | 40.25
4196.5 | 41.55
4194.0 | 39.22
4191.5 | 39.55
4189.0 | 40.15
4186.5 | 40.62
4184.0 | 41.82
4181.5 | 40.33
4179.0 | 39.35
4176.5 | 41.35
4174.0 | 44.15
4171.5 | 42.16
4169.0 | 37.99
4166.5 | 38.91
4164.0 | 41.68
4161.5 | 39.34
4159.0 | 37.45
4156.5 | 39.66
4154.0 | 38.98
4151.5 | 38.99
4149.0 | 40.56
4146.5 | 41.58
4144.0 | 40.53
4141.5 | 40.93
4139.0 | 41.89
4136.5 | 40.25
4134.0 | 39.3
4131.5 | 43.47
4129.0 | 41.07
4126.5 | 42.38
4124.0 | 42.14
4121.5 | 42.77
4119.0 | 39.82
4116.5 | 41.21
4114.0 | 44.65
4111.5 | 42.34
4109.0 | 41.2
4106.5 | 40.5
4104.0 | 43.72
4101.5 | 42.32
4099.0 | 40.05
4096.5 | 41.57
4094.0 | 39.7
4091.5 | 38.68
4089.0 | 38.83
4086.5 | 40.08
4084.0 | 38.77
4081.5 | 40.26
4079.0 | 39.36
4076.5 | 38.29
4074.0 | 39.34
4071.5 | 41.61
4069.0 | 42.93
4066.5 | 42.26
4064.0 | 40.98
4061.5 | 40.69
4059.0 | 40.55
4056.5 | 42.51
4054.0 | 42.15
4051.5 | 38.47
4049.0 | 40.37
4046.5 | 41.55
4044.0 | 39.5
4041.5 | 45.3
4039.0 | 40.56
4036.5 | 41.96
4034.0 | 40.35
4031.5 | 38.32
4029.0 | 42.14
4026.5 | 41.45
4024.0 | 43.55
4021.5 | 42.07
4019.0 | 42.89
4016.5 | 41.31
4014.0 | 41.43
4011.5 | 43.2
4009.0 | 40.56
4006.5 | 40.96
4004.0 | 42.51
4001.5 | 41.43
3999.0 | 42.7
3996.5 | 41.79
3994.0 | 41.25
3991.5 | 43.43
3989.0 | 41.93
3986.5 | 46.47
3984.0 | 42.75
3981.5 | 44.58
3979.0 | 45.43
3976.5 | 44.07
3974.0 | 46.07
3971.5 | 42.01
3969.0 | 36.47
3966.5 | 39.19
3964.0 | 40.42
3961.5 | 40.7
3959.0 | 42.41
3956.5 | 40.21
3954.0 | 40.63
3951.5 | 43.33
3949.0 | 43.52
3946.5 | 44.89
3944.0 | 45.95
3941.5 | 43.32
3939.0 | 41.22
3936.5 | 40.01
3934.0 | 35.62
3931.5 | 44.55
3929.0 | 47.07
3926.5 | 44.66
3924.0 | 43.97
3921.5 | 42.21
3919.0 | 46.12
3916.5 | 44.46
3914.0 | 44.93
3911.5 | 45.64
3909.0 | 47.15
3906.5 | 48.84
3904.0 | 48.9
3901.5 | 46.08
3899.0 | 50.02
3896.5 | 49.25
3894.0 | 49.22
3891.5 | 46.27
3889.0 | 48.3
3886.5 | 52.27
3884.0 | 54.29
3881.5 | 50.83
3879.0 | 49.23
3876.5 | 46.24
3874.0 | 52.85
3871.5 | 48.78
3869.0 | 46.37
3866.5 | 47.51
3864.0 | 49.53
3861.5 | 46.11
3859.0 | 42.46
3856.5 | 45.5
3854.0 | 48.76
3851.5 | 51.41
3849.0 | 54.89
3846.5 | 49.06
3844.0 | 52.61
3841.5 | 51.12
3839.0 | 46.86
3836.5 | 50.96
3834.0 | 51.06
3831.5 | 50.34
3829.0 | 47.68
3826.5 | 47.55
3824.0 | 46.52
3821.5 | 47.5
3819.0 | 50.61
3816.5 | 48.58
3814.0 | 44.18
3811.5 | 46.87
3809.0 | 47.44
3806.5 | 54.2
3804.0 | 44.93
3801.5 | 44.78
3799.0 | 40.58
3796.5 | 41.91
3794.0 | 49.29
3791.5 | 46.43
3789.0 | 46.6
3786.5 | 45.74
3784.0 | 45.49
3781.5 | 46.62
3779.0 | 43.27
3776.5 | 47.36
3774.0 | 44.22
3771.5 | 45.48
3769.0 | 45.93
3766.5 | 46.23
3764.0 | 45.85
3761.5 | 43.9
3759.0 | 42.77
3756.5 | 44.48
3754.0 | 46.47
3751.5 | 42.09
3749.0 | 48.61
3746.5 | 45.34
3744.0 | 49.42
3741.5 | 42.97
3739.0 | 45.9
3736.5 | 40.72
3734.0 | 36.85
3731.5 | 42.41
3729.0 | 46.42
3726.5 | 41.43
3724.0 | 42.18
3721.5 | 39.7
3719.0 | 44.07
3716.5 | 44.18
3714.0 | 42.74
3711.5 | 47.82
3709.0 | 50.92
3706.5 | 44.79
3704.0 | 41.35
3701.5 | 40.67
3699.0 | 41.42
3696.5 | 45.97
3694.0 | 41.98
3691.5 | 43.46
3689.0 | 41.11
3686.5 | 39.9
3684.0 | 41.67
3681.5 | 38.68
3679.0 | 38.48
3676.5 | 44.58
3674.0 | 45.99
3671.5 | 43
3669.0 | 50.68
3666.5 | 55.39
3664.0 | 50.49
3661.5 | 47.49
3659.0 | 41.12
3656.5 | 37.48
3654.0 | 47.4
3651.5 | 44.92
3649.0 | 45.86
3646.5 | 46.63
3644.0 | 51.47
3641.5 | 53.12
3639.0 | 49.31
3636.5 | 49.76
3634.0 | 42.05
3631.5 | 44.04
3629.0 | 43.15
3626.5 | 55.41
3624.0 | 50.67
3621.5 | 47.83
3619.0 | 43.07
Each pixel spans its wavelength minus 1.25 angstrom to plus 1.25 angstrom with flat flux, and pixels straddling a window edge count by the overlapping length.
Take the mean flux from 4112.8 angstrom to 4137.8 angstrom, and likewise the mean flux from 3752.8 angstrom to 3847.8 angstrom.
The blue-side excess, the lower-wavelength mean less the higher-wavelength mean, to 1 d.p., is 5.2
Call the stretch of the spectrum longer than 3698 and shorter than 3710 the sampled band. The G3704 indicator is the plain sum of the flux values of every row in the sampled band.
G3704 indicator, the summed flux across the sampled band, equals 219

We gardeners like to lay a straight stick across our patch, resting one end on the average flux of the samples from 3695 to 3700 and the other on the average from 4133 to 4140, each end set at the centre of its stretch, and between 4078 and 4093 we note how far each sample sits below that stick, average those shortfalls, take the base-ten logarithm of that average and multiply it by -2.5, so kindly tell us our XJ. -0.5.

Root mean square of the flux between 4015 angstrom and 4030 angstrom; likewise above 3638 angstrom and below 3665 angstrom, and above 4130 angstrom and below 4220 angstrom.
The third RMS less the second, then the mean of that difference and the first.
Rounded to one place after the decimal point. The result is 18.0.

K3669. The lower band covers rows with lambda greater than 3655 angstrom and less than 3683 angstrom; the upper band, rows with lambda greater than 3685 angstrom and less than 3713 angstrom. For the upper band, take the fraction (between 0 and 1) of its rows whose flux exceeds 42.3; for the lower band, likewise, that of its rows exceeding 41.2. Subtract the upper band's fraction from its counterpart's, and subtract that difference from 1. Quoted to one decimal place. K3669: 0.8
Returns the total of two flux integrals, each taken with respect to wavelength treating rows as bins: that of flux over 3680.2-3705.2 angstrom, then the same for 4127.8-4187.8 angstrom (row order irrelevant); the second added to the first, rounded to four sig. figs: 3471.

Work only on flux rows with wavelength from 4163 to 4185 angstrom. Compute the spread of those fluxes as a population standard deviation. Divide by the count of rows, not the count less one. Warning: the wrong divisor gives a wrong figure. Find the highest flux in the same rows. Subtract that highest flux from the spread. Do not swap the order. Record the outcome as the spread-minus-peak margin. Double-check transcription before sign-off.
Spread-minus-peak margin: -42.4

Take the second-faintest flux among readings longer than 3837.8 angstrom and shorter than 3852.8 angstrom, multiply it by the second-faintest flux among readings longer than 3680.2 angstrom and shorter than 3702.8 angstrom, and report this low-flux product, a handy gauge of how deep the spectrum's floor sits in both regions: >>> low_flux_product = 1957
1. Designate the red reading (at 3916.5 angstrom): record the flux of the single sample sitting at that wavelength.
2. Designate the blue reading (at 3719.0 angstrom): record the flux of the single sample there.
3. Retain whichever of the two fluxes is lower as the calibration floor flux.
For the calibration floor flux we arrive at 44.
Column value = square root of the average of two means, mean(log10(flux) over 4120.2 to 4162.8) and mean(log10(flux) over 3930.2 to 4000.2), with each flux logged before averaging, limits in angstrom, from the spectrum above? 1.272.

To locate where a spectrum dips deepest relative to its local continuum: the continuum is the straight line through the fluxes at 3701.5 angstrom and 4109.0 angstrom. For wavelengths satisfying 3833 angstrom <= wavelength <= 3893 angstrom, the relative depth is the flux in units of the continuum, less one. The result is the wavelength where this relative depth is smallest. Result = 3859.0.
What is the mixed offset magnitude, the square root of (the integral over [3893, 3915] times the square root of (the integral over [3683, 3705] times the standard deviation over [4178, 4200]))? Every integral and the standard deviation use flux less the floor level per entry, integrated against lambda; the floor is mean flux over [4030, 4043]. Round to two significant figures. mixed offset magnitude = 23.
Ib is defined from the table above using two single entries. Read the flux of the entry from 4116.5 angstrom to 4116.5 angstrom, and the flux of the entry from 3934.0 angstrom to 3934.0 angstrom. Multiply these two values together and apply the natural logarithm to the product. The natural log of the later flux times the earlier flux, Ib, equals 7.29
